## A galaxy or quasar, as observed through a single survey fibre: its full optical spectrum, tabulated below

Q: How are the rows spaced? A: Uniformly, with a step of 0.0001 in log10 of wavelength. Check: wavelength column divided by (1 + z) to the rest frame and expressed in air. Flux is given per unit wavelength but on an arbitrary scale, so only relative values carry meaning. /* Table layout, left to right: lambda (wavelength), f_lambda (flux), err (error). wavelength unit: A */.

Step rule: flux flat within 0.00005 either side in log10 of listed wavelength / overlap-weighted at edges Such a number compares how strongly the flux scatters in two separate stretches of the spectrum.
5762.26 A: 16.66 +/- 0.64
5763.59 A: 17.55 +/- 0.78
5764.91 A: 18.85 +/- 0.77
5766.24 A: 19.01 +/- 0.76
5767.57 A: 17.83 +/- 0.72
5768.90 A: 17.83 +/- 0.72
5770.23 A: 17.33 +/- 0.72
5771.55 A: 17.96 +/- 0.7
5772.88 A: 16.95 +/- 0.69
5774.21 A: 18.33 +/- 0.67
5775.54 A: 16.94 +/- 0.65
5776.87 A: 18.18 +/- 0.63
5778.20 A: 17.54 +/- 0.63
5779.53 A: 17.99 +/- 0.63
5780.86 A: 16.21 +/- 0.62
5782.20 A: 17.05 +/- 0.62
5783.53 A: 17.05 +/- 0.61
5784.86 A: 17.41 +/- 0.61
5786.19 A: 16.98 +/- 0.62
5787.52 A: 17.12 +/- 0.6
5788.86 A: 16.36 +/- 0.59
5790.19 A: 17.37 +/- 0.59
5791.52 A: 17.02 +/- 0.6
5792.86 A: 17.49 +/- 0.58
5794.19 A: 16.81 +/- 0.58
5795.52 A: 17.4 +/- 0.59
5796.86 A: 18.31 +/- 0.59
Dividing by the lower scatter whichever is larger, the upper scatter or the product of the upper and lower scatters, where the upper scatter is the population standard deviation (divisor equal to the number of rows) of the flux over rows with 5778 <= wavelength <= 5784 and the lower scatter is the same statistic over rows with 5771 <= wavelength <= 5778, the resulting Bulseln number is 1.0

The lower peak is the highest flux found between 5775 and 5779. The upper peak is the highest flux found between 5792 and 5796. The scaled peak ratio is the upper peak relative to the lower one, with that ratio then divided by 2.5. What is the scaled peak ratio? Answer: 0.385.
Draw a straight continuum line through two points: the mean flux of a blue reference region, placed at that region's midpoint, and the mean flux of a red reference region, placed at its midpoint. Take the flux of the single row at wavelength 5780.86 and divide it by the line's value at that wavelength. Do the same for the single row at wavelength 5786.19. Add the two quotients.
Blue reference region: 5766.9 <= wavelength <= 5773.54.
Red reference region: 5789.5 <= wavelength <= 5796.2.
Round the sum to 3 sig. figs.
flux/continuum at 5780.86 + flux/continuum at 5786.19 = 1.91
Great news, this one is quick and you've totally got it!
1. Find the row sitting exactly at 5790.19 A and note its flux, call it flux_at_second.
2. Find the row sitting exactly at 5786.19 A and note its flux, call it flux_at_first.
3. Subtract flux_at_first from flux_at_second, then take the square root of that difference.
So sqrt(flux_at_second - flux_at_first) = 0.62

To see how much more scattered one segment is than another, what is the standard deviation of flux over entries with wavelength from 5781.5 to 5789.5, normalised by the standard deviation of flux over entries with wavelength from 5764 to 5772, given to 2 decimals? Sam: 0.53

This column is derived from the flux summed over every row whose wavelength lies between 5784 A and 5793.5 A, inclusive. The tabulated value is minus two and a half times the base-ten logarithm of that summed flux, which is -5.20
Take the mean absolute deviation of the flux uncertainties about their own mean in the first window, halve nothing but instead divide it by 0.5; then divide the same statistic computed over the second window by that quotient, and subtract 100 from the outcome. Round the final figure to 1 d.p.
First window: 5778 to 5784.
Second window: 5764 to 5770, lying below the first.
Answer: -98.2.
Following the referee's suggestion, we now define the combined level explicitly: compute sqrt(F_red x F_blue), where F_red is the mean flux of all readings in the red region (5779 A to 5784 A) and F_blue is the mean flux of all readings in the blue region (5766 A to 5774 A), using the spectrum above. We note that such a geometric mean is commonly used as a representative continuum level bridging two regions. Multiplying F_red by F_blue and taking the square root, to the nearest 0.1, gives 17.4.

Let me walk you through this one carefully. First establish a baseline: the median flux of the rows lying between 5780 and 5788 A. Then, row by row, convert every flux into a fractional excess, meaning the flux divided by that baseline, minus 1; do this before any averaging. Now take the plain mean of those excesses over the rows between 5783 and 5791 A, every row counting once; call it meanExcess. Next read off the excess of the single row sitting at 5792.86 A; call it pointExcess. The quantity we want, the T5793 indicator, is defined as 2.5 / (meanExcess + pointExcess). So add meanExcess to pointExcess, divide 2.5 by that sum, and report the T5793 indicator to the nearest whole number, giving 97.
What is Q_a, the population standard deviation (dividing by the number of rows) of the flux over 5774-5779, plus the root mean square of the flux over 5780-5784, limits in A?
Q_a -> 17.3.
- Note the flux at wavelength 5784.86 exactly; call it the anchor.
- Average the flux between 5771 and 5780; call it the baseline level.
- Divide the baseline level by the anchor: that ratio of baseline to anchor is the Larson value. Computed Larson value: 1.02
